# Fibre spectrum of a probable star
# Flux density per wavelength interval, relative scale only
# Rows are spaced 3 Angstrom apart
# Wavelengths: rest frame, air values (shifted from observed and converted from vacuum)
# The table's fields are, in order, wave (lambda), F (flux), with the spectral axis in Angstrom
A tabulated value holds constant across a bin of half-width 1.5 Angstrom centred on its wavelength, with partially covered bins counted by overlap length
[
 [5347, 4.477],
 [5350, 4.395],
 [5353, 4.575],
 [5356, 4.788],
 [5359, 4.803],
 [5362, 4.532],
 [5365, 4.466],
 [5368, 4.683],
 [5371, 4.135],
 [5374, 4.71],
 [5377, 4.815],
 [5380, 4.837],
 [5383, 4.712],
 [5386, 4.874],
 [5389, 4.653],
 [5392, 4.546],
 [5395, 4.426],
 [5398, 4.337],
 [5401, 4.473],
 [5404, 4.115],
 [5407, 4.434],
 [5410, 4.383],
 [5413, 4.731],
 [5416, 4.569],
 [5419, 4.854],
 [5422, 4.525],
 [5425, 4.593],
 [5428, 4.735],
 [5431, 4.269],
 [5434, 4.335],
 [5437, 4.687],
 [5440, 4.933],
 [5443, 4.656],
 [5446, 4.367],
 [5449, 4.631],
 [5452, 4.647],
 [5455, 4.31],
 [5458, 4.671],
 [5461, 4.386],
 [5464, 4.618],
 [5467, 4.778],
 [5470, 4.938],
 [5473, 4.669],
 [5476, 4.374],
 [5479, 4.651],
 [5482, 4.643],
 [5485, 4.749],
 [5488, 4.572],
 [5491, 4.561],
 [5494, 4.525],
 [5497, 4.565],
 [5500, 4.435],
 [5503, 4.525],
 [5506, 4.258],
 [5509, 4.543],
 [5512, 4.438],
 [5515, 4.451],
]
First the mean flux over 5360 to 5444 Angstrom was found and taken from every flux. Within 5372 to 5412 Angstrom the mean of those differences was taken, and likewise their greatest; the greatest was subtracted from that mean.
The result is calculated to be -0.31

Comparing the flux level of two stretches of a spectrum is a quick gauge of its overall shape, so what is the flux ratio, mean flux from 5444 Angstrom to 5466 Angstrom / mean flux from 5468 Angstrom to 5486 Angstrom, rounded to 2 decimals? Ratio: 0.97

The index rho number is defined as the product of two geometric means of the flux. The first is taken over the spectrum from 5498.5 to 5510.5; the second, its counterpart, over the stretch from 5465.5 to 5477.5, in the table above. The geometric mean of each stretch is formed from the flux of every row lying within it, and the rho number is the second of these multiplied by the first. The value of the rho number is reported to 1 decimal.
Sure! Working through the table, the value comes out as 20.8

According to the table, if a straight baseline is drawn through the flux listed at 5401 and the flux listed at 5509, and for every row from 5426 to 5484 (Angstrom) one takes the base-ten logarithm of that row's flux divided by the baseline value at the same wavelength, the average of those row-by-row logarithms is 0.008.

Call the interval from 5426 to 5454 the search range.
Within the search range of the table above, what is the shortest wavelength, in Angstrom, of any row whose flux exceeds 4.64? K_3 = 5428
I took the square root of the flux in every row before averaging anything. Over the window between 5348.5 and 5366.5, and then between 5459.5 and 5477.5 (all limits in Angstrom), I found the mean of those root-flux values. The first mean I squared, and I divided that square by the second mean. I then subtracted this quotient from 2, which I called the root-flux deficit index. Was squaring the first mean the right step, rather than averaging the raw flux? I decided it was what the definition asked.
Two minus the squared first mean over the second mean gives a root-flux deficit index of -0.14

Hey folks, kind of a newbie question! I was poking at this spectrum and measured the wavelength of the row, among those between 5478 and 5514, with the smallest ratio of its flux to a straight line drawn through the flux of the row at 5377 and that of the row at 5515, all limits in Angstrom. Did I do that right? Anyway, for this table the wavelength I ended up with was 5506 Angstrom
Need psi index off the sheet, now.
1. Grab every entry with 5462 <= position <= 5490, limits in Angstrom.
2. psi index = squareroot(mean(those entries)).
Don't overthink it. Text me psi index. 2.16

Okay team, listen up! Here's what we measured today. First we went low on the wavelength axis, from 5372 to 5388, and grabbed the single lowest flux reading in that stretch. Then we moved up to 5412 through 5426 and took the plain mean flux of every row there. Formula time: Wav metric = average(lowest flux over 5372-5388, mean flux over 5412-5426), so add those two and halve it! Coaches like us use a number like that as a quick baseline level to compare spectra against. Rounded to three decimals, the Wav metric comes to 4.682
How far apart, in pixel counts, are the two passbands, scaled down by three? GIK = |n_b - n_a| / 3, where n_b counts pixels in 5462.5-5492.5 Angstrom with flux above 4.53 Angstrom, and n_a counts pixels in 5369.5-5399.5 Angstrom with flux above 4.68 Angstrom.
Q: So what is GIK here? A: 1.33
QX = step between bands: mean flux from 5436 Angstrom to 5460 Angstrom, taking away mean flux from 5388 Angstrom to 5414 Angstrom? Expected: 0.16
